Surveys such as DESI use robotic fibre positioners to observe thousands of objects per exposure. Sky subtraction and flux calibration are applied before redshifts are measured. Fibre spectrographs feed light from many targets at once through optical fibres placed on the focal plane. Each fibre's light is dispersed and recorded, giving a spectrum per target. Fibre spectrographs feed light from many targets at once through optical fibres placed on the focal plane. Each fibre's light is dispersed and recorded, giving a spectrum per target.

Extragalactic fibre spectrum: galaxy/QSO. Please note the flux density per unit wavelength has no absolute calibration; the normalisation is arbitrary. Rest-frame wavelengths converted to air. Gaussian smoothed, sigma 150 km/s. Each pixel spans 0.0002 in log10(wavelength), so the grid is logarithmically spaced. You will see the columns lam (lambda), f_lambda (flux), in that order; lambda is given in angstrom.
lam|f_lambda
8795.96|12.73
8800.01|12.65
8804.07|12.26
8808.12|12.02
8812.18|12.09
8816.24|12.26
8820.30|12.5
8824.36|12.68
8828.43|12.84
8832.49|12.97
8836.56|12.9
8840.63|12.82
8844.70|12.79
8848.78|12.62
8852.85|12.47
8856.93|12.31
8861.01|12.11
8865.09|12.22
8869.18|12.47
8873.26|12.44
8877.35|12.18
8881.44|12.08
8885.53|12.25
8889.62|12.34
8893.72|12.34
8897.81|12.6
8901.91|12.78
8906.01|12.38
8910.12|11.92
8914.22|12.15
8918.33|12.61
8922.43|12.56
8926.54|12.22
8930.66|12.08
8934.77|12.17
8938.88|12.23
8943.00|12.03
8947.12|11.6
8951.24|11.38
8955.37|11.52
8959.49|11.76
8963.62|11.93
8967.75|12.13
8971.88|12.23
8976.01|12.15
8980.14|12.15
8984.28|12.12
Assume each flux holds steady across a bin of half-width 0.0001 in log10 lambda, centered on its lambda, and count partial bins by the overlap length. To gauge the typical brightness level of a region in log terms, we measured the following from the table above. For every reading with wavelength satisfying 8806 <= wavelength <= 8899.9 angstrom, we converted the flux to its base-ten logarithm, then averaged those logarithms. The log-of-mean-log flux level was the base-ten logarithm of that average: 0.0394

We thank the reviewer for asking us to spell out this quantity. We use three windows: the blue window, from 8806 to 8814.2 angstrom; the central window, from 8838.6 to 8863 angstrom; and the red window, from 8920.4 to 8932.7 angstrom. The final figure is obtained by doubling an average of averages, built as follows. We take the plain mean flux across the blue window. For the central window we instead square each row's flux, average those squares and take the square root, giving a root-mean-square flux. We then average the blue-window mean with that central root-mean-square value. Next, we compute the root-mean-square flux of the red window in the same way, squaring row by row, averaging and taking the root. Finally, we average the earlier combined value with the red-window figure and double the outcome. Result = 24.6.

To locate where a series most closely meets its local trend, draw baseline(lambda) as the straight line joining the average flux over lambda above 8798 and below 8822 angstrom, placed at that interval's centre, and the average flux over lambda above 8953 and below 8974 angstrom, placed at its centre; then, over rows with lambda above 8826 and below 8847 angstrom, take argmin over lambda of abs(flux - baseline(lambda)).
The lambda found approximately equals 8844.70 angstrom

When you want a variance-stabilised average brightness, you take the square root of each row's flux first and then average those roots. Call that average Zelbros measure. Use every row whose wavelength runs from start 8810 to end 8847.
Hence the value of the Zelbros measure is 3.56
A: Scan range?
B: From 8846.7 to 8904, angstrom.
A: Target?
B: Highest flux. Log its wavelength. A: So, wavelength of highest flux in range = 8901.91 angstrom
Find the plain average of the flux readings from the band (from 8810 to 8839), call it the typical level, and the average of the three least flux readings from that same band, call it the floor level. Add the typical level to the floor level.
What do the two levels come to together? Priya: 24.9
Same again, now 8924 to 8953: 23.6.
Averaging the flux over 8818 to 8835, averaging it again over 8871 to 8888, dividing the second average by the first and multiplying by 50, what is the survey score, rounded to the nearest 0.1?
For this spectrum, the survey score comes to 48.0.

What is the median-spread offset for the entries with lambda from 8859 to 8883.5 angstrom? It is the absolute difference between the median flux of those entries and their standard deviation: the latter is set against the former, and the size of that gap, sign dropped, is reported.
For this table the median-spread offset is 12.0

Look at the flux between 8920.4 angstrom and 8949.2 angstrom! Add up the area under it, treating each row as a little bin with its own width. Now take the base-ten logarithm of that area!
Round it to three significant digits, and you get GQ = 2.54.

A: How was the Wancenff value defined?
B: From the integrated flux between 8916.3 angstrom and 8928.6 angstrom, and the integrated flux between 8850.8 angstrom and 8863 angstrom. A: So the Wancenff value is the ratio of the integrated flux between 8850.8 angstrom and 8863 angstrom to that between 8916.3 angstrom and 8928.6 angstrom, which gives 0.98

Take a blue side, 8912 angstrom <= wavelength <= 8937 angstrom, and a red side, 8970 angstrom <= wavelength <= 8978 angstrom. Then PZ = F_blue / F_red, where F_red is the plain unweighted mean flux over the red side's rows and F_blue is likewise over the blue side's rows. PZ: 1.01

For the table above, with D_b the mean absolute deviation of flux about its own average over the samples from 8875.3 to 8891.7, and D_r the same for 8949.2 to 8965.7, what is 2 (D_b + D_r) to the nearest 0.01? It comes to 0.56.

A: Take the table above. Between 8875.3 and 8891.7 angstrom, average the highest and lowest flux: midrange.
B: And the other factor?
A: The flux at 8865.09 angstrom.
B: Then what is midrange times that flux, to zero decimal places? 149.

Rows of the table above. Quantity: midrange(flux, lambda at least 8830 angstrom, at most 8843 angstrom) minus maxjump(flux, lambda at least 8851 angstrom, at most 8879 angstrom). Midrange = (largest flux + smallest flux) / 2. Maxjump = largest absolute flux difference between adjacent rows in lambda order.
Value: 12.6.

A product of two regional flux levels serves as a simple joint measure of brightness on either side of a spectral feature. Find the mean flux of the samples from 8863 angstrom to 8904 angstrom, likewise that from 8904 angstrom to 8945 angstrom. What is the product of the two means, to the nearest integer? 151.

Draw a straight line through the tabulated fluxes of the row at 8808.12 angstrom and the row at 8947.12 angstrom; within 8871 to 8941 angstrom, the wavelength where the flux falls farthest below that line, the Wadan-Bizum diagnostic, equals 8910.12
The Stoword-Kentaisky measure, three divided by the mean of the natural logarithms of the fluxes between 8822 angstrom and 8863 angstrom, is 1.18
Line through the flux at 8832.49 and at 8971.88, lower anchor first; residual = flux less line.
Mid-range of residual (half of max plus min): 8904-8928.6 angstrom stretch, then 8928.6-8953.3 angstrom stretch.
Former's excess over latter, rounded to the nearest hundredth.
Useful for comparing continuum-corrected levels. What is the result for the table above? 0.30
